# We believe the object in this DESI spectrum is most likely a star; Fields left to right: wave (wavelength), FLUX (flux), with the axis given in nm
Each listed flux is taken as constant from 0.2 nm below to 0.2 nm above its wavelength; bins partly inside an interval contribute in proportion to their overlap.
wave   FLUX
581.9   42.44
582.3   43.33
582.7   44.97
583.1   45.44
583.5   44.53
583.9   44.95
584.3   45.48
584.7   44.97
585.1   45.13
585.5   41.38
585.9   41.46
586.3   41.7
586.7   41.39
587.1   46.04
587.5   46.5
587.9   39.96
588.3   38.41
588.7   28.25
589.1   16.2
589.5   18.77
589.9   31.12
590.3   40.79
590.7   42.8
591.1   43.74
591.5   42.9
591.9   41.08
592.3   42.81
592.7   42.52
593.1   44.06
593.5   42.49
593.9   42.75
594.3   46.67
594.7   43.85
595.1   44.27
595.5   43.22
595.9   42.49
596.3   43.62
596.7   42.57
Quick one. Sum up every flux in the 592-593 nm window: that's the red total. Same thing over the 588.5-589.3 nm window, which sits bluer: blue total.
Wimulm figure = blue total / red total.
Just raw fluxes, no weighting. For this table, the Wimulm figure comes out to 0.52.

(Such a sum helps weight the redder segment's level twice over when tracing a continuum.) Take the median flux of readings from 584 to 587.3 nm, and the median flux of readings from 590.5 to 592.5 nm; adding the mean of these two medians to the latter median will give 86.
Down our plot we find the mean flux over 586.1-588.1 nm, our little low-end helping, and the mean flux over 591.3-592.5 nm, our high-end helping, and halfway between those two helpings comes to 42.7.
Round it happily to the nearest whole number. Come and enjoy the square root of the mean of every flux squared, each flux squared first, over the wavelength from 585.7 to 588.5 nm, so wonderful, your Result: 42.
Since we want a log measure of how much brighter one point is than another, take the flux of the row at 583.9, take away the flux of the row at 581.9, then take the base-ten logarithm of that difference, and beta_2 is 0.4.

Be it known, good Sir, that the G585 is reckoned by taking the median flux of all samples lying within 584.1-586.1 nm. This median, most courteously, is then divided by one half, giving 89.9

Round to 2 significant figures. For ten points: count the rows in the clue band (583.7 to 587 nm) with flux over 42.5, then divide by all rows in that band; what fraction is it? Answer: 0.50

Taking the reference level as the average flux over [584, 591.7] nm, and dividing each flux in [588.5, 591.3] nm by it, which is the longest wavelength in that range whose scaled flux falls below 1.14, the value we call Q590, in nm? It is 591.1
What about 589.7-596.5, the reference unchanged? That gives 596.3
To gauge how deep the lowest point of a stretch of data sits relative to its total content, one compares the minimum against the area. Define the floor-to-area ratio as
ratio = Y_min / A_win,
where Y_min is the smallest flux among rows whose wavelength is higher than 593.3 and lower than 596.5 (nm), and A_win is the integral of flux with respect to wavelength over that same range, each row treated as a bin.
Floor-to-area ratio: 0.304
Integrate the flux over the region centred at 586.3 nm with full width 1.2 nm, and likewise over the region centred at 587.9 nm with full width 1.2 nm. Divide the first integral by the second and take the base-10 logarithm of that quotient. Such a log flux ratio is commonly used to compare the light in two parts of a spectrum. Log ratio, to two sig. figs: -0.0011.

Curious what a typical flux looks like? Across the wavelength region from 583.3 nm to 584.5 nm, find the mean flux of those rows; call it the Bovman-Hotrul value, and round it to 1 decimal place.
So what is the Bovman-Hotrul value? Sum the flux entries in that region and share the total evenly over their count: 45.0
